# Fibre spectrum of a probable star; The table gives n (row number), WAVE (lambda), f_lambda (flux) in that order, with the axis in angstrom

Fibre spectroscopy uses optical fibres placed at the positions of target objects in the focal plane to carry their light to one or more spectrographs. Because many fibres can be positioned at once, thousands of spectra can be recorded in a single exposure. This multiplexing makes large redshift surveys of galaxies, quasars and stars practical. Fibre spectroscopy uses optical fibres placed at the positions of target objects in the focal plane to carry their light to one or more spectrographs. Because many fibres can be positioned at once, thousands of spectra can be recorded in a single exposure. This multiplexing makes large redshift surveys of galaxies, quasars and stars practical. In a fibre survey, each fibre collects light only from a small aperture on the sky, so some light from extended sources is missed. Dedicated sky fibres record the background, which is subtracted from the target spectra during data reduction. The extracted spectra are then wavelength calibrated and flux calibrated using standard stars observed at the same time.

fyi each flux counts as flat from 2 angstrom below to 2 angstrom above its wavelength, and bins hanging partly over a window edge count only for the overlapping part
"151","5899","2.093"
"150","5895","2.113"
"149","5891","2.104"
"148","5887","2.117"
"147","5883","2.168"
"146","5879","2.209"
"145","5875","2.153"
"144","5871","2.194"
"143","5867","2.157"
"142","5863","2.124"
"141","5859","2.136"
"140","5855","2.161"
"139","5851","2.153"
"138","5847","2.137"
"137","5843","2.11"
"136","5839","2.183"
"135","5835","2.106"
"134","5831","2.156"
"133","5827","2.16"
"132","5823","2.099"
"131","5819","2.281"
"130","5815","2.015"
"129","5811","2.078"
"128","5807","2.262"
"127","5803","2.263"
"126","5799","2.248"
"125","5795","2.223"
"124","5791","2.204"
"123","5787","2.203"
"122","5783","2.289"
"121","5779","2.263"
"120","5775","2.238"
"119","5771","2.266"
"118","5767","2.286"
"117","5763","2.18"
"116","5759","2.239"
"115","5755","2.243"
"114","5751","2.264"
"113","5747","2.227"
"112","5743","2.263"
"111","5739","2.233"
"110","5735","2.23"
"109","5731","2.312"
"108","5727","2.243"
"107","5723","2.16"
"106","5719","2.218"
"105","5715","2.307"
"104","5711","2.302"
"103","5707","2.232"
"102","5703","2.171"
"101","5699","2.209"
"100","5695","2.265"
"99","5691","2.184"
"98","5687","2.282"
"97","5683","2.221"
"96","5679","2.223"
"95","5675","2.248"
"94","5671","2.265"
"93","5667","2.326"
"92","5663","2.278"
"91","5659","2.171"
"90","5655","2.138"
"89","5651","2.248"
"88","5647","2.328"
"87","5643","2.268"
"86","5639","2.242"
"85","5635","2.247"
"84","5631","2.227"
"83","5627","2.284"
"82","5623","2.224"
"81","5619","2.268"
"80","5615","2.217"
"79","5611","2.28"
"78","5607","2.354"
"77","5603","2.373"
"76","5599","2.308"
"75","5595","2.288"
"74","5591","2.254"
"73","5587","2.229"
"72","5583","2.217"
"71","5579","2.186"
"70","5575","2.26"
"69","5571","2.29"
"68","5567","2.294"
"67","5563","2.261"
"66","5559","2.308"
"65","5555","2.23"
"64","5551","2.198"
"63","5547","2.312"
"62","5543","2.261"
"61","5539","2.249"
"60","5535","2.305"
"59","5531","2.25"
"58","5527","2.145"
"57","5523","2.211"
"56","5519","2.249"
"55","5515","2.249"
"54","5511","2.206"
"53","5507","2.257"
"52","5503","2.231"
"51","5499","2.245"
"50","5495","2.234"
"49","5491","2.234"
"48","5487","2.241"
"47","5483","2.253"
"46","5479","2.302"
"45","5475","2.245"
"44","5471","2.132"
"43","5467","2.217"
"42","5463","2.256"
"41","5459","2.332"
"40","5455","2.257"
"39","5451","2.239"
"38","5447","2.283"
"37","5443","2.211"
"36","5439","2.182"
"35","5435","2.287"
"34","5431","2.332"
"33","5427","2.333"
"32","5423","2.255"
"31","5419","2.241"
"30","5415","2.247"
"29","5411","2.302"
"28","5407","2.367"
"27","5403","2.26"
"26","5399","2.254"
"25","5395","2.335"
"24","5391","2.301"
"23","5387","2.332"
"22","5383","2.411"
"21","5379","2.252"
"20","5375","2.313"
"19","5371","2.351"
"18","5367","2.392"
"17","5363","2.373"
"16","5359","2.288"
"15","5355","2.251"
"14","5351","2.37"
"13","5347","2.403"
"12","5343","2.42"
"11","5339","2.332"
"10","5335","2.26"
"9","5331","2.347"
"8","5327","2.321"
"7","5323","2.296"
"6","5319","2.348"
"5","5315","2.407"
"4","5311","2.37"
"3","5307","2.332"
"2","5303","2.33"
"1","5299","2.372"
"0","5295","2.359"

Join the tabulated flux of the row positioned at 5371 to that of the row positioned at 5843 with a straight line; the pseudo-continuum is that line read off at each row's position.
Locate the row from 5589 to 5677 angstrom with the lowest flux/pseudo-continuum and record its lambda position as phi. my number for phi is 5655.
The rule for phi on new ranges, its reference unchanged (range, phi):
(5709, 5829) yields 5815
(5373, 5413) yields 5379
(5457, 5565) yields 5471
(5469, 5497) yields 5471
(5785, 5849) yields 5815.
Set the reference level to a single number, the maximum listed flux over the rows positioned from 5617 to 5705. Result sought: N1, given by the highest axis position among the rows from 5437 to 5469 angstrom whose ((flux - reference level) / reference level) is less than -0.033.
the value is 5467 angstrom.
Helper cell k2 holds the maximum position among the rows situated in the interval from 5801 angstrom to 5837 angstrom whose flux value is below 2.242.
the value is 5835 angstrom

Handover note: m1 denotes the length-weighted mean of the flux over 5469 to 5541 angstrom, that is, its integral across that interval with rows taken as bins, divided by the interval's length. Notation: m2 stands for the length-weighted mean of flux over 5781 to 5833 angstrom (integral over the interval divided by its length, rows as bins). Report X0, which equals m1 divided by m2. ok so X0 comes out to 1.020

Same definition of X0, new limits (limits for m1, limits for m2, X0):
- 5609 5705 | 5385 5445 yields 0.982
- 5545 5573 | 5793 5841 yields 1.045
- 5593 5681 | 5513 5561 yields 1.007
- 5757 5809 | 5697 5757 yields 1.001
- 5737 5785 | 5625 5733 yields 1.002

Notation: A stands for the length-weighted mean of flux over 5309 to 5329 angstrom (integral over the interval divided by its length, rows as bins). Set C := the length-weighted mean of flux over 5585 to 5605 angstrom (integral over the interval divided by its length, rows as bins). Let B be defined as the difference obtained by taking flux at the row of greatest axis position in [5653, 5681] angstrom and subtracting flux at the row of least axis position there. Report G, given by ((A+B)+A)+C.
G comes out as 7.1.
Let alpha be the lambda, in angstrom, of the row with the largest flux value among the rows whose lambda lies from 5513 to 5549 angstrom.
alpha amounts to 5547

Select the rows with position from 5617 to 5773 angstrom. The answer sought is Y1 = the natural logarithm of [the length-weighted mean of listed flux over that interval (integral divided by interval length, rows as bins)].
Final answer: 0.808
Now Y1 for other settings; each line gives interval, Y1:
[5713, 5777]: 0.808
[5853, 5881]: 0.771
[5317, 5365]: 0.848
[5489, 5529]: 0.800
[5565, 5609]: 0.823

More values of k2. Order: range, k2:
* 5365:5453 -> 5451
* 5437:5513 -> 5511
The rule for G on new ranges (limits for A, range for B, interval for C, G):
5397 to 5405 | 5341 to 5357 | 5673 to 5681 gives 6.6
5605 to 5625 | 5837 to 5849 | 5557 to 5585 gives 6.8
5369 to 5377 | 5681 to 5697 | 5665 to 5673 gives 7.0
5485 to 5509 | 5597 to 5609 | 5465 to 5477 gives 6.7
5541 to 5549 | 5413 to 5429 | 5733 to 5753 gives 6.9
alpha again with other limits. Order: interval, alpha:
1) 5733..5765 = 5751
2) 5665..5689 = 5667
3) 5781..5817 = 5783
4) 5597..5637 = 5603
